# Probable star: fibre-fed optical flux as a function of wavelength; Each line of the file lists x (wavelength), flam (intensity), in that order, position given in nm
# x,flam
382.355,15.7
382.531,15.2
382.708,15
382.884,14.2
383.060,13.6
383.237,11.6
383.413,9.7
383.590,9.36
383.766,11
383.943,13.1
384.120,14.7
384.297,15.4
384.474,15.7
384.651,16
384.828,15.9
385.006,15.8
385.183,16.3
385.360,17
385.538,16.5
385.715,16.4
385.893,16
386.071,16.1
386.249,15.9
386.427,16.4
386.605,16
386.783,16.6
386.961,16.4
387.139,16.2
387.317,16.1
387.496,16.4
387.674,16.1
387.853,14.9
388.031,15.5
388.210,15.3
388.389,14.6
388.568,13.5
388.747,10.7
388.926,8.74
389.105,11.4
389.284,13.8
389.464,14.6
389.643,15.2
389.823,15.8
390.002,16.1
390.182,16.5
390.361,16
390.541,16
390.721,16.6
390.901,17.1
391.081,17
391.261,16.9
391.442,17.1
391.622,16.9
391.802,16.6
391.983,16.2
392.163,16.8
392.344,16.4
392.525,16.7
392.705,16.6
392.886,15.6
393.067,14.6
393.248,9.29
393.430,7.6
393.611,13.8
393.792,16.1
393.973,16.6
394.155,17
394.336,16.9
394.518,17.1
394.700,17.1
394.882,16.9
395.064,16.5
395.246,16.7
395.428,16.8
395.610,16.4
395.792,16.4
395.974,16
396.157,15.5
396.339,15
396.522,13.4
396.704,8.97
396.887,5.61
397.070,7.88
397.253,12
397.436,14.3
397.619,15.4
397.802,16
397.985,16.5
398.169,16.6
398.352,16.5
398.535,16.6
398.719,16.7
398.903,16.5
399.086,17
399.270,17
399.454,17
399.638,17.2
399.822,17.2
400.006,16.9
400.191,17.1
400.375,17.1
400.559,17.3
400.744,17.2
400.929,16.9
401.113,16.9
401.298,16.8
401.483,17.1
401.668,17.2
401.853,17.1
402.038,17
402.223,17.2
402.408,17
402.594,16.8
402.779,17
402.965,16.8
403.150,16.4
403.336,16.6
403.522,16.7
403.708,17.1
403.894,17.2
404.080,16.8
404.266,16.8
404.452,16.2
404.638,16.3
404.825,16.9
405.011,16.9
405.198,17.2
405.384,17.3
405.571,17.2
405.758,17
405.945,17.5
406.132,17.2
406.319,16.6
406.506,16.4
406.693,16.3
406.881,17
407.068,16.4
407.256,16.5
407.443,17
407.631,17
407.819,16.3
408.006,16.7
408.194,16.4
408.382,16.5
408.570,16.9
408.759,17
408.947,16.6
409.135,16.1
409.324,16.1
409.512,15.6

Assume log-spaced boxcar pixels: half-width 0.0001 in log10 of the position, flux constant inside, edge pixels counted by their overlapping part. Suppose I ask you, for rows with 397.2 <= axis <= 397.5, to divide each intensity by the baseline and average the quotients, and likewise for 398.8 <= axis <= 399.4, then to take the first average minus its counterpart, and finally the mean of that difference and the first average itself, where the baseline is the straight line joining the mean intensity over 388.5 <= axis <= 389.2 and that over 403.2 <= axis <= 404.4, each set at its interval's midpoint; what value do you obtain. 0.36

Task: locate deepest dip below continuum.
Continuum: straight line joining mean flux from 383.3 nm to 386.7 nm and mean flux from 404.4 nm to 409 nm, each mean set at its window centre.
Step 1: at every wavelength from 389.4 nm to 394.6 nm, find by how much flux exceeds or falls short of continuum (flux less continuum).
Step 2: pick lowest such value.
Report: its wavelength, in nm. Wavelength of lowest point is 393.430 nm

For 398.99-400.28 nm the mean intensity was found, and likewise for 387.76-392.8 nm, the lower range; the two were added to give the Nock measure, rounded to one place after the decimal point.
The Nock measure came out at 32.4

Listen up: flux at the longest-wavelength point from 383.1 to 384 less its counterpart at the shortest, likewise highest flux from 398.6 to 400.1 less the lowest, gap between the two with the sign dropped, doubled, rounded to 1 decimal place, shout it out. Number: 1.6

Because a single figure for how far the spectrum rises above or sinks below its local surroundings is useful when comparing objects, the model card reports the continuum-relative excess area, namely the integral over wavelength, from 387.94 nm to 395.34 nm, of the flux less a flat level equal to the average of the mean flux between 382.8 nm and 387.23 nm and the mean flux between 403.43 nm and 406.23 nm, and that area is -4.7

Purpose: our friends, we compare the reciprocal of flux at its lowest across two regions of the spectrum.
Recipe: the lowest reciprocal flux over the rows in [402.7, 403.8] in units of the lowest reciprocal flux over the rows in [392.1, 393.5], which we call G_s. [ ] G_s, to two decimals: 0.98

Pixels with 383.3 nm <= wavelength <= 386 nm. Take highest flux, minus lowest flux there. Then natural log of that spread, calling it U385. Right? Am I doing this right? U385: 2.0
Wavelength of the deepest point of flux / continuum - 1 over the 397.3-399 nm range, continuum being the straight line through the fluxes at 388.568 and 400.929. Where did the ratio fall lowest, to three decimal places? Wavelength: 397.436 nm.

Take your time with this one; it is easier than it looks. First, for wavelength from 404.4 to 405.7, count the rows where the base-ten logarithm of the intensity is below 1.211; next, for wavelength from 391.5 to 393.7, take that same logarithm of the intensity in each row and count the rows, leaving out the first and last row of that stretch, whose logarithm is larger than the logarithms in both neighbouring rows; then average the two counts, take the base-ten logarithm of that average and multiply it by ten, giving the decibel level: 1.8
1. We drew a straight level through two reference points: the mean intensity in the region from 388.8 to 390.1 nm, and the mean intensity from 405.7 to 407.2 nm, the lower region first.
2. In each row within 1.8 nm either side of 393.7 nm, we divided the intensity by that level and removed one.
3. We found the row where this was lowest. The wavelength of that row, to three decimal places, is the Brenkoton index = 393.430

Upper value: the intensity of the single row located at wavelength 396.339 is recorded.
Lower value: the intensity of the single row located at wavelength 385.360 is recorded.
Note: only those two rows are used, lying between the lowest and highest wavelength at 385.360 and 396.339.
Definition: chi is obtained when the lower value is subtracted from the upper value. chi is -2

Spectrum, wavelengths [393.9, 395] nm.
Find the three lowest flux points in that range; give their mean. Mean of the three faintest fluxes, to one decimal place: 16.8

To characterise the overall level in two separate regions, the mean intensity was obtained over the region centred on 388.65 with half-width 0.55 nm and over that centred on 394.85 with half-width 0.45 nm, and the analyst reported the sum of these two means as 29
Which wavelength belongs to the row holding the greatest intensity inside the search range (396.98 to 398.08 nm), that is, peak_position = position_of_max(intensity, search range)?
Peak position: 397.985 nm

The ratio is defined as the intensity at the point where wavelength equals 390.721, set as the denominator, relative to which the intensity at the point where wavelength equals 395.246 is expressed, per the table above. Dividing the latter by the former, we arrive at 1.01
